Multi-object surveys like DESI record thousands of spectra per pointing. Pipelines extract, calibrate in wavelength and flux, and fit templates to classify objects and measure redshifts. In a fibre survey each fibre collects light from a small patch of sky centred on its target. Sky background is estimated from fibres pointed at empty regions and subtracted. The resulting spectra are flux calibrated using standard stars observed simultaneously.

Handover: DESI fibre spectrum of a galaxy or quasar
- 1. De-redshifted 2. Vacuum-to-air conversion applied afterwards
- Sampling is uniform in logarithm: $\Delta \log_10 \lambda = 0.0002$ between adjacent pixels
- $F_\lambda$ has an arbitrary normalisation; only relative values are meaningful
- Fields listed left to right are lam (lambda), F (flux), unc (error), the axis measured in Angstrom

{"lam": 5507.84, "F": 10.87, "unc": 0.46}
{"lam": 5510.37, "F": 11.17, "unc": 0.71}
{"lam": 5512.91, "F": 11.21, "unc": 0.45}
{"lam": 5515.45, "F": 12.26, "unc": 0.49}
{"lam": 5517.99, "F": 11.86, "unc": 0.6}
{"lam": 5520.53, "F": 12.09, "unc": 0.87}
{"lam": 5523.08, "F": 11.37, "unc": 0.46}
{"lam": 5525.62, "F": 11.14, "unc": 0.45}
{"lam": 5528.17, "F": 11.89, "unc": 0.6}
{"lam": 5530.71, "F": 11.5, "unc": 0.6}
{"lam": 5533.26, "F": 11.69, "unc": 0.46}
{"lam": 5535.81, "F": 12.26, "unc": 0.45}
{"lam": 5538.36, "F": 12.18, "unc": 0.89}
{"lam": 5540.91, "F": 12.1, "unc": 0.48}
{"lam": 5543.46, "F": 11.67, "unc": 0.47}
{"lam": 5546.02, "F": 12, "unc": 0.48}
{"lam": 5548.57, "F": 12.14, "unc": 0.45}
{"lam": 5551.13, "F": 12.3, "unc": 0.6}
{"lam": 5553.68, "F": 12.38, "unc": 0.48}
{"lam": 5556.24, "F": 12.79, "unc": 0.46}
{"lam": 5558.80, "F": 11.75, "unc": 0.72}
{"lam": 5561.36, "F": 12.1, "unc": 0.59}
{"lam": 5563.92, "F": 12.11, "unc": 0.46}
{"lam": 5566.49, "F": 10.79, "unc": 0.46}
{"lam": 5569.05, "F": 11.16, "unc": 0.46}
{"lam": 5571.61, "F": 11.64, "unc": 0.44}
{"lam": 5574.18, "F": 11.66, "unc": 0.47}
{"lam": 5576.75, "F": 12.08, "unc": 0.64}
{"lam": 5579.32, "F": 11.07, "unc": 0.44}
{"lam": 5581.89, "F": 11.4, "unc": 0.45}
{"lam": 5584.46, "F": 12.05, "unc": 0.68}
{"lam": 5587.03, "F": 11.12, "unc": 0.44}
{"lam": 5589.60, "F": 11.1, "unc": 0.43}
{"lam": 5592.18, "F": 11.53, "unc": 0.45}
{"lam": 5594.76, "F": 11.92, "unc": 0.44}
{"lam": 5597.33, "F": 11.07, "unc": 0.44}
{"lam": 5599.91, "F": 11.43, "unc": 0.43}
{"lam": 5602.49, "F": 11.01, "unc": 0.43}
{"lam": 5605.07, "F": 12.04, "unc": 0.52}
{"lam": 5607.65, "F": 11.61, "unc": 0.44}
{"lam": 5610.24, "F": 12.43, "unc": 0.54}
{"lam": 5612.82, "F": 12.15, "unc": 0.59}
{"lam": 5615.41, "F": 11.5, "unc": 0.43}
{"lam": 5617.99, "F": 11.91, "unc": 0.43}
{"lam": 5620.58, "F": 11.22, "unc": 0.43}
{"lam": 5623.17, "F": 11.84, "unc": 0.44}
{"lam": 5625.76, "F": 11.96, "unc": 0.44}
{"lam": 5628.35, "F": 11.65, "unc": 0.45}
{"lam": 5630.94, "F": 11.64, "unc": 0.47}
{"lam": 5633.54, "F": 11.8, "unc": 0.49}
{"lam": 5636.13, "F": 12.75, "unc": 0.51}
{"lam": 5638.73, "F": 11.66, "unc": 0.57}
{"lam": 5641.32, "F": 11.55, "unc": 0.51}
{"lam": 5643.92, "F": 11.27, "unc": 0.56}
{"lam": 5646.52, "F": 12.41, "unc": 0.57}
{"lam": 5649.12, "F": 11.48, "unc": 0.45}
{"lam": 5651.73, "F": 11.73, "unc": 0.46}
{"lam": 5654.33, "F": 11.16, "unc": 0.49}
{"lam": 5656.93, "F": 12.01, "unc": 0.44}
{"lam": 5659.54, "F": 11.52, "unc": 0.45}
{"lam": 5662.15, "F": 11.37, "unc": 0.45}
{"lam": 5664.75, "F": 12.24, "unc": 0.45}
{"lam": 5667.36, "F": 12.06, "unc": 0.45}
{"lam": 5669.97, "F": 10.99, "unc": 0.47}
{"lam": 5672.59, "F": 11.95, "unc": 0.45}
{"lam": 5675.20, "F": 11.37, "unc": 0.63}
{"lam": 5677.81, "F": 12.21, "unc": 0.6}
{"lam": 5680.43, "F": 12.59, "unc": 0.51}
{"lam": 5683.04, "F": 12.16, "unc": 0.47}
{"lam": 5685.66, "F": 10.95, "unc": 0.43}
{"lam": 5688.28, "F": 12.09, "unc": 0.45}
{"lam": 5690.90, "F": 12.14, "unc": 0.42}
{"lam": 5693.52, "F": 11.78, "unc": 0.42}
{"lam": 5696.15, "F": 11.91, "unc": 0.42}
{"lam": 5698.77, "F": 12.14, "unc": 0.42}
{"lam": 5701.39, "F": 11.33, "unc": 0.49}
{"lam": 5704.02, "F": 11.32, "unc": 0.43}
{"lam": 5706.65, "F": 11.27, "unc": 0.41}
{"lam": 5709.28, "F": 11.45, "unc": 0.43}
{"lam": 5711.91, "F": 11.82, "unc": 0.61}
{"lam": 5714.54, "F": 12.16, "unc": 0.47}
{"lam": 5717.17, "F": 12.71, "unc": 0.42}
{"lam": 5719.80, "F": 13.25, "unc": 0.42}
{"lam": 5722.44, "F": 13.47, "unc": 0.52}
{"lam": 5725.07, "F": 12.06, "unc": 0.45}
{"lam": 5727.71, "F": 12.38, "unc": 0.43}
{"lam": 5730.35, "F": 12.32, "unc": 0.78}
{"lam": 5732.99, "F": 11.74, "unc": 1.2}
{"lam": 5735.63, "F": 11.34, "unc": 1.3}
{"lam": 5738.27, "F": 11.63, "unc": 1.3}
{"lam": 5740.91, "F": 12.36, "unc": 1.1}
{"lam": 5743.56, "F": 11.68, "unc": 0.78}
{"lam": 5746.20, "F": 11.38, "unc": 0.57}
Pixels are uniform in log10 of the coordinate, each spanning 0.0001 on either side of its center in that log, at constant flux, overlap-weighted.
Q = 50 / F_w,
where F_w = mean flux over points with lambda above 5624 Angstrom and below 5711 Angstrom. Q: 4.25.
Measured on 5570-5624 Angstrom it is 4.31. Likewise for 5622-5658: 4.24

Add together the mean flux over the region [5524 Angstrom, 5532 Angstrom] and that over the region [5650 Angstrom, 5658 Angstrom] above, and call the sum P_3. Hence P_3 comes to 23.1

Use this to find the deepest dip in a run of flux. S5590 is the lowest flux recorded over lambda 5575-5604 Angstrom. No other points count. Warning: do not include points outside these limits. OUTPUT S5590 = 11.01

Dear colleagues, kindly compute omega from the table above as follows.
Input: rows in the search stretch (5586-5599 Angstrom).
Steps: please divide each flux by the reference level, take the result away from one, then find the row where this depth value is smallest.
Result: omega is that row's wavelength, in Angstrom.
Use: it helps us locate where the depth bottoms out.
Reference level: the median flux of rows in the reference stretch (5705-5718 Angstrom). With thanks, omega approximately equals 5594.76 Angstrom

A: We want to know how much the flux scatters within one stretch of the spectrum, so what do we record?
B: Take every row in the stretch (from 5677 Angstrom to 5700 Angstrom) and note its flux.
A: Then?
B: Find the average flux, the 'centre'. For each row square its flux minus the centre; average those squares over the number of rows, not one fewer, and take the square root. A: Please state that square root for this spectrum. 0.42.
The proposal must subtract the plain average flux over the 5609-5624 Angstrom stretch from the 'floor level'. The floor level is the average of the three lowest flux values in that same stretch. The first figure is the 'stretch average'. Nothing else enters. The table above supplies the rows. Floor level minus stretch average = -0.322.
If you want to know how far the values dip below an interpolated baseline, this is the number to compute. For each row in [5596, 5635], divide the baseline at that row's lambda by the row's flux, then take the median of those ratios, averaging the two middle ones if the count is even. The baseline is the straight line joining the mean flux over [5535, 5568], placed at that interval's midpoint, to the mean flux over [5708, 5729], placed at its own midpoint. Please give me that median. 1.05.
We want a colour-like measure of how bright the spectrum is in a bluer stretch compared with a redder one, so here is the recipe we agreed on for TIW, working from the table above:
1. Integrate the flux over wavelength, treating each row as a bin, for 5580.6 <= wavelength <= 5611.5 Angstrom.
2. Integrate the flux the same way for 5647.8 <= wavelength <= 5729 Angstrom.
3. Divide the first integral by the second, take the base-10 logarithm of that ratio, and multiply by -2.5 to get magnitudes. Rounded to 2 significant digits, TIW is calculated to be 1.1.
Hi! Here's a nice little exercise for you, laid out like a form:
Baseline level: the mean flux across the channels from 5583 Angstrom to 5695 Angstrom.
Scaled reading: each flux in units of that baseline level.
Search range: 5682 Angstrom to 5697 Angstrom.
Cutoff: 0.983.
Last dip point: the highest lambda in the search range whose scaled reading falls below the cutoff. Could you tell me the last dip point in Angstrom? 5685.66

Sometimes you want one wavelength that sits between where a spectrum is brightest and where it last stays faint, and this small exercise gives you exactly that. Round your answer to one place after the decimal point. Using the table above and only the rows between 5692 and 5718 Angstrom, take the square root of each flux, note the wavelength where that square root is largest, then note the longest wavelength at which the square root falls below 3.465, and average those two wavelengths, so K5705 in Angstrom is 5714.5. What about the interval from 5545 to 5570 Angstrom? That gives 5562.6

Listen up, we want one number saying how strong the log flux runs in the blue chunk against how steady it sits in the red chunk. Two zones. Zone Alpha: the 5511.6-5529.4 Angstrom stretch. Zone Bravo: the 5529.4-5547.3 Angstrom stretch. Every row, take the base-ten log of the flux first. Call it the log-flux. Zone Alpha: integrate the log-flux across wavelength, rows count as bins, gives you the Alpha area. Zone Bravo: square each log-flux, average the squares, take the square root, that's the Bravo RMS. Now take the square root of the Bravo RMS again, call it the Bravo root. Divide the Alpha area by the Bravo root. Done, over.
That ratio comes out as 18.3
